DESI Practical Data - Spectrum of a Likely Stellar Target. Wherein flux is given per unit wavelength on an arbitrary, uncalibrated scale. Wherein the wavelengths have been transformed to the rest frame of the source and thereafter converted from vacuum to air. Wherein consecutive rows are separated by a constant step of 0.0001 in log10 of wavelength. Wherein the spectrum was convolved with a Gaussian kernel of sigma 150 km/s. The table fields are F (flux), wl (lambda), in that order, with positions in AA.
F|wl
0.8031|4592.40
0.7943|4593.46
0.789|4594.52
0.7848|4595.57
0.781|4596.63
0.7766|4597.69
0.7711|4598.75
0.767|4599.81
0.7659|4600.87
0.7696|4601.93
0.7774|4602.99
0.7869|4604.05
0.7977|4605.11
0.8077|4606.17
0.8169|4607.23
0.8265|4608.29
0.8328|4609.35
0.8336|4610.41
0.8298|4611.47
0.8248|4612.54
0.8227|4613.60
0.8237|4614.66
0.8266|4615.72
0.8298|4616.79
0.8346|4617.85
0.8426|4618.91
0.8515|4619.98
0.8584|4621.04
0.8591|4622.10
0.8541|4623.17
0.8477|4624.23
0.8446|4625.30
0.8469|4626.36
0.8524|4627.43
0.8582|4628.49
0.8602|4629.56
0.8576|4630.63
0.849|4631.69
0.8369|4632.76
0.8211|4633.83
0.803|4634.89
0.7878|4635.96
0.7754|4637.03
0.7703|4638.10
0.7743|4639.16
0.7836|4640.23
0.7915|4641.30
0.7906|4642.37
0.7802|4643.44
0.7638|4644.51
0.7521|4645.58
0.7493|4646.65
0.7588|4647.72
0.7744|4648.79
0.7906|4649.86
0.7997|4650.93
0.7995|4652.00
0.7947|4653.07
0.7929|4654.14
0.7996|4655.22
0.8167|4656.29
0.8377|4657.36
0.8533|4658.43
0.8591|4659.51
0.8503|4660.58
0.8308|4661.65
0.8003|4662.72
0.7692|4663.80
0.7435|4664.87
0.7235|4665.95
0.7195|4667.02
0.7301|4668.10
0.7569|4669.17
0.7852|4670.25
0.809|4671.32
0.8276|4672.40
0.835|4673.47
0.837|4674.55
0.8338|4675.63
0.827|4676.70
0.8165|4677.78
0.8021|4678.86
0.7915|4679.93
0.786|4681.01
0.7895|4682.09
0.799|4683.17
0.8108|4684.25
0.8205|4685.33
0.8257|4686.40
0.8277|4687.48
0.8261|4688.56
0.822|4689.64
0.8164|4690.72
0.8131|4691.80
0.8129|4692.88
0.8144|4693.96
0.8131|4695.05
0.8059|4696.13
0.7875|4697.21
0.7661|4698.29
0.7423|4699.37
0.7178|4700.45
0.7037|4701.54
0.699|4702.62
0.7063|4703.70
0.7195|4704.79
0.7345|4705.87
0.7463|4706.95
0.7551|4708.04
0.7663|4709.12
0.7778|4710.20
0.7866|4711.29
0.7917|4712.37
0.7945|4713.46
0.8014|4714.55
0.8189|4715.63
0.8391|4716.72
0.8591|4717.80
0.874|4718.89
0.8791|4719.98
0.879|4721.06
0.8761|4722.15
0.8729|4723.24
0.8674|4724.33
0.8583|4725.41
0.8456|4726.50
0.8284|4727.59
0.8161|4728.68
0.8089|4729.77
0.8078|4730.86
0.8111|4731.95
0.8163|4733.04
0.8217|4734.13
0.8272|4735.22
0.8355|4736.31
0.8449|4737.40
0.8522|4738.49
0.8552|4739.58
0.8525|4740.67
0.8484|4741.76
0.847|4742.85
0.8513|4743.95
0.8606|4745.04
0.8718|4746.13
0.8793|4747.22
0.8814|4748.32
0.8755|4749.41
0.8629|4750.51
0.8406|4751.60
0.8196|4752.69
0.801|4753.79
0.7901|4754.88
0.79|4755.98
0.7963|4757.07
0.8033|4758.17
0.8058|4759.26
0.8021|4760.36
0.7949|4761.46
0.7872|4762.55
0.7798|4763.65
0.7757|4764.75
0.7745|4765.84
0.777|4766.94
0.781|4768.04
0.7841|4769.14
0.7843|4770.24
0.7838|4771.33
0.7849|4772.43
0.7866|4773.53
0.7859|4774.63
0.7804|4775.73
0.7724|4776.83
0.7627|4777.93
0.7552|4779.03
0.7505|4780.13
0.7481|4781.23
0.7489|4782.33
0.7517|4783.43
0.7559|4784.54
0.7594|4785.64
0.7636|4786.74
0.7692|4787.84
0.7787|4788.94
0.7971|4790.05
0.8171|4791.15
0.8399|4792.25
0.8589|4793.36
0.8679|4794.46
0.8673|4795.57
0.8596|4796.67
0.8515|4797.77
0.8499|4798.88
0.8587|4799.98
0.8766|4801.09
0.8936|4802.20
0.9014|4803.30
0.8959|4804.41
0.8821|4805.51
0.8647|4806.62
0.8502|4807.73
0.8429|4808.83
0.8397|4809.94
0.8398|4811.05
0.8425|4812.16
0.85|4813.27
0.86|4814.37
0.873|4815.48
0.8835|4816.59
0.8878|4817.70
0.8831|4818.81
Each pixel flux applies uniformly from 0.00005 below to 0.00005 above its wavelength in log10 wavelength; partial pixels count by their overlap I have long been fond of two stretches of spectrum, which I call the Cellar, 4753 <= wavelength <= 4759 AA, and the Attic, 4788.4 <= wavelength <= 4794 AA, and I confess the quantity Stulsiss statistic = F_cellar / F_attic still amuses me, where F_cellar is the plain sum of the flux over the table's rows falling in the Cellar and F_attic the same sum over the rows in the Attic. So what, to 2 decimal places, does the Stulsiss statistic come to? 0.97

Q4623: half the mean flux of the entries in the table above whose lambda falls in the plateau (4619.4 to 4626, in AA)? 0.426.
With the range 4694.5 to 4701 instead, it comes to 0.386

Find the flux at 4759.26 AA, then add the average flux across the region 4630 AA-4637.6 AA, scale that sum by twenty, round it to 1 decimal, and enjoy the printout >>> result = 32.5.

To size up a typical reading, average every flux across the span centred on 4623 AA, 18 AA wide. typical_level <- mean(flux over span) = 0.85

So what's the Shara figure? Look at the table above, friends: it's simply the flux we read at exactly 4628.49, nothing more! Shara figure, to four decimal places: 0.8582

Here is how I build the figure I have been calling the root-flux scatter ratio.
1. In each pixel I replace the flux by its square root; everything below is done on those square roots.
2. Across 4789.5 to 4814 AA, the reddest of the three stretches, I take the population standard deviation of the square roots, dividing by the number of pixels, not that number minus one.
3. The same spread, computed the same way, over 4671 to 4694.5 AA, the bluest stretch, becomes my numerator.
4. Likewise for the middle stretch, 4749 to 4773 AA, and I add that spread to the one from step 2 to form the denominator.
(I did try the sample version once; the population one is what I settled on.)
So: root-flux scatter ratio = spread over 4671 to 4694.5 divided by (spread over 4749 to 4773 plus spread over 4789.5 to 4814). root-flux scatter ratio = 0.3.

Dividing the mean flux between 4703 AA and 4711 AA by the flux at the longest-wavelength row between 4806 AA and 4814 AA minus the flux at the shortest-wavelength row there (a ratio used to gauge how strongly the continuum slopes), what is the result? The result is -51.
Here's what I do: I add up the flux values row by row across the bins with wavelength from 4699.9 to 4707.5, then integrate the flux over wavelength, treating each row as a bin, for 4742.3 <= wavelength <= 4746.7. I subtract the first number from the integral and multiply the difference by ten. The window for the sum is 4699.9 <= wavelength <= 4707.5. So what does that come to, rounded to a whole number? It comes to -13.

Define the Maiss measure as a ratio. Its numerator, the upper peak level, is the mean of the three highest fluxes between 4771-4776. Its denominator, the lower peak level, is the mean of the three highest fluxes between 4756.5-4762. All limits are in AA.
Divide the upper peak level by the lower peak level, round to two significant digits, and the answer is 0.98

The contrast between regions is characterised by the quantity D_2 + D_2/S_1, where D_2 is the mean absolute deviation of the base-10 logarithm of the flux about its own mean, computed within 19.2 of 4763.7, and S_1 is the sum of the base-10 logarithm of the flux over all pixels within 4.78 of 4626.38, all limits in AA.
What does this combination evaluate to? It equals -0.010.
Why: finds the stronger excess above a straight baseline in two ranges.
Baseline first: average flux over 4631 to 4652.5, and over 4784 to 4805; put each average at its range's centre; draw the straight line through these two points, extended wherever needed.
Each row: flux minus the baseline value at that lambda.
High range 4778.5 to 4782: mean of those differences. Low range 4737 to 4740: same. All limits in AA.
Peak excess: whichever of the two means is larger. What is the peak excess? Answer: 0.033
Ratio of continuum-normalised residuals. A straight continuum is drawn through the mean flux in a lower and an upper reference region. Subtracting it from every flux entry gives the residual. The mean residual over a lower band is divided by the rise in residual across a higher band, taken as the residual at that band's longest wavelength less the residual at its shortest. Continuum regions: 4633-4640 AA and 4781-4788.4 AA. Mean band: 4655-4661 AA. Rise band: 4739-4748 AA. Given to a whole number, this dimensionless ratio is 2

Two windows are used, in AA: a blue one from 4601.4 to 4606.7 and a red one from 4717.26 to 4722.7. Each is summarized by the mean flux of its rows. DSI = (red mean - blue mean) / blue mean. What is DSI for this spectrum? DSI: 0.11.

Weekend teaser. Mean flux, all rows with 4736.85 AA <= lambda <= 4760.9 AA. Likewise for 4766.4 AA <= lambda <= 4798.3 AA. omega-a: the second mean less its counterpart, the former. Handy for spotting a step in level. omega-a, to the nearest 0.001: -0.047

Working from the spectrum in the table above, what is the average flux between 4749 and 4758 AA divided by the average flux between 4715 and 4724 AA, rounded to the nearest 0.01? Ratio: 0.95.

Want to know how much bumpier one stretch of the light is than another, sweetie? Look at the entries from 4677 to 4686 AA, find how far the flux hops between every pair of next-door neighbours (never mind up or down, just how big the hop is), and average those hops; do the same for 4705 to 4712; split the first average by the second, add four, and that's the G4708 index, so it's 4.9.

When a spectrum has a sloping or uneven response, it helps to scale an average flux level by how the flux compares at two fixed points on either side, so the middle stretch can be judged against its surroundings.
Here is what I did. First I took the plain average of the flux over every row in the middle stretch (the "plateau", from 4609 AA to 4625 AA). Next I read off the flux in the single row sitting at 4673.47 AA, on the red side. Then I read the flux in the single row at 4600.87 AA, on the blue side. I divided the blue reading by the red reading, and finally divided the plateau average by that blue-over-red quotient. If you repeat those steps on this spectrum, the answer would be 0.91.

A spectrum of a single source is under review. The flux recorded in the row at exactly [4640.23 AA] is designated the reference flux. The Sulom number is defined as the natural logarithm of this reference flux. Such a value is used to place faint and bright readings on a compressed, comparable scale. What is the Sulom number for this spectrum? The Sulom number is -0.24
